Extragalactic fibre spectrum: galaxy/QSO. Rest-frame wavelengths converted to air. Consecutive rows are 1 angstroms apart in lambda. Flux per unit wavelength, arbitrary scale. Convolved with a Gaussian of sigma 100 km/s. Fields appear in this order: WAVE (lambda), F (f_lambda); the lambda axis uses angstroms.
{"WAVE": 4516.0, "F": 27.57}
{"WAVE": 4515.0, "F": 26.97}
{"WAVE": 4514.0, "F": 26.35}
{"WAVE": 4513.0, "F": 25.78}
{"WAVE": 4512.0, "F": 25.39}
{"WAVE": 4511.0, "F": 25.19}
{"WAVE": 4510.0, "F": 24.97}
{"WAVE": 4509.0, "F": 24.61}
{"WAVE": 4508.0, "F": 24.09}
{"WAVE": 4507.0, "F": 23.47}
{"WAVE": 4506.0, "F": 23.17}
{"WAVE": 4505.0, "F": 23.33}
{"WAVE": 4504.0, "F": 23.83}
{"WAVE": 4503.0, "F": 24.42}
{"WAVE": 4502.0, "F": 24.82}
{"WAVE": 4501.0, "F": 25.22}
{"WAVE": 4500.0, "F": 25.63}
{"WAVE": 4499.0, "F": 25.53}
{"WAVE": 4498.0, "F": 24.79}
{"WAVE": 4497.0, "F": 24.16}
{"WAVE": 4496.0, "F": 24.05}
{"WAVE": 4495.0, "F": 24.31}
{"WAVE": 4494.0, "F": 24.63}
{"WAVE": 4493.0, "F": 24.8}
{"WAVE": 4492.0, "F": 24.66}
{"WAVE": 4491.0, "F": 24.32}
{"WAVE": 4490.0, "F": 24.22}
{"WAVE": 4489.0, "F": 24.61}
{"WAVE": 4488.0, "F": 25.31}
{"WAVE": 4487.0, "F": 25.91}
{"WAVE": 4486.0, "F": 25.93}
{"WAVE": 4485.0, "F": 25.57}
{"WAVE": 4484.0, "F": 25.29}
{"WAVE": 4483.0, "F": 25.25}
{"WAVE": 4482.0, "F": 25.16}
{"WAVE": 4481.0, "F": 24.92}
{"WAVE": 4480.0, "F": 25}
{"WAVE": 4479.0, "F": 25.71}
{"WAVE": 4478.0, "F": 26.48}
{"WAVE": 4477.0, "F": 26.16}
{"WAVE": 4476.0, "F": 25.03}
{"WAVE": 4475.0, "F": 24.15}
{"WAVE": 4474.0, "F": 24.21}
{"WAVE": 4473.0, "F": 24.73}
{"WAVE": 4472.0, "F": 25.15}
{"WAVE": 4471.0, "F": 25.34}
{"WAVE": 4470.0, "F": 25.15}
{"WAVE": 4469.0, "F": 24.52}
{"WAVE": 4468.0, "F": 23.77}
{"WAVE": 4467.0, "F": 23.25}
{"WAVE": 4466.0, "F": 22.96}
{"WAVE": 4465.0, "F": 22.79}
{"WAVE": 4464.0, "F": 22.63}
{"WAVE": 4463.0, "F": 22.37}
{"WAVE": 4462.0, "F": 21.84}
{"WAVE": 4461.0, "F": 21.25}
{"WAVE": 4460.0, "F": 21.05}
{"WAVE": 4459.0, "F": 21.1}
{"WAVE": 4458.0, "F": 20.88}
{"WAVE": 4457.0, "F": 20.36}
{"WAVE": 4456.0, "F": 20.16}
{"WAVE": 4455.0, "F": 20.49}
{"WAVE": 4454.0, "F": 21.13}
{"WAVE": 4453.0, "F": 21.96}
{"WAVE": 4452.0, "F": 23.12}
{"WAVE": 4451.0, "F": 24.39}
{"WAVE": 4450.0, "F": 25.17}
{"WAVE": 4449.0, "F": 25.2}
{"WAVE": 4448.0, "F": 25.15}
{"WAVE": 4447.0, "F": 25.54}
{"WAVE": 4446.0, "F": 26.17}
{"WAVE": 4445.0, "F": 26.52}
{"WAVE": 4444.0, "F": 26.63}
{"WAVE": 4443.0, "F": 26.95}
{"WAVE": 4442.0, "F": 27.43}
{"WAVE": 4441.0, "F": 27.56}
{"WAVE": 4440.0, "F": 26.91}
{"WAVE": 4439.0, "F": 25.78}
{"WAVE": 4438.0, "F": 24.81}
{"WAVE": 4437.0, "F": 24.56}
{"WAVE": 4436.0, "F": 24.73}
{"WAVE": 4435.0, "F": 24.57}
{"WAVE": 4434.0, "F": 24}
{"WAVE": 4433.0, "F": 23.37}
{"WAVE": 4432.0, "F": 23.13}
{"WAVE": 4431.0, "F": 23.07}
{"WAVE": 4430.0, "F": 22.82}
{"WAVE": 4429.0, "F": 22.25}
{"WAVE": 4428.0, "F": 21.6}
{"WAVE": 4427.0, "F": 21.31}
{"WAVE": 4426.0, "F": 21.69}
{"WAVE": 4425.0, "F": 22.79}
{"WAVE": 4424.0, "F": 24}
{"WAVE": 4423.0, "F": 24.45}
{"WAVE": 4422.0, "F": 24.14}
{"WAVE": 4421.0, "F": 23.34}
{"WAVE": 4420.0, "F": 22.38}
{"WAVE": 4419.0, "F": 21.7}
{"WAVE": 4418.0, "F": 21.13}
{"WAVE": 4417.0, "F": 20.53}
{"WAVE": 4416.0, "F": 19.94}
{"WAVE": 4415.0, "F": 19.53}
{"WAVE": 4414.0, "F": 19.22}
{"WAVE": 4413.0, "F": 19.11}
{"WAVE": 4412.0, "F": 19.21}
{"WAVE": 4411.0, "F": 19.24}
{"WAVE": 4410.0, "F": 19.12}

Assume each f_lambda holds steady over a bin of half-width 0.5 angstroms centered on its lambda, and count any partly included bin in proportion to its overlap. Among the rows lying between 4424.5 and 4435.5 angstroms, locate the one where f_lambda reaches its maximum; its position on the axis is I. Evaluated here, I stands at 4435.0 angstroms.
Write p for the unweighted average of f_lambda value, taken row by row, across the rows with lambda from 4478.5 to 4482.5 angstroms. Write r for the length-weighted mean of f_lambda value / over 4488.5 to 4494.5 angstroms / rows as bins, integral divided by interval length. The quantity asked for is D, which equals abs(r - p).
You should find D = 0.7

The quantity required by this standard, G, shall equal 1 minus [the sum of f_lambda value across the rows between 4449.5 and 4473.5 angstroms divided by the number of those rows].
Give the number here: -21.7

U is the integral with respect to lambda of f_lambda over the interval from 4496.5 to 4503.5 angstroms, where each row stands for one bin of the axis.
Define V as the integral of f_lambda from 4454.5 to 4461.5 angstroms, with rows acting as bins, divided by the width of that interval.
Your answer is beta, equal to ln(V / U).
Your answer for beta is -2.13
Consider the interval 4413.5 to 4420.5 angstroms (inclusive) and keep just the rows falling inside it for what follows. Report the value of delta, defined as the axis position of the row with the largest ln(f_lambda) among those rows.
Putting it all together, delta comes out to 4420.0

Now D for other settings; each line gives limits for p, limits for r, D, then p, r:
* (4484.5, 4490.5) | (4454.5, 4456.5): 4.9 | 25.3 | 20.3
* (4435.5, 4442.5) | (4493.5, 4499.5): 1.4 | 26.0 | 24.6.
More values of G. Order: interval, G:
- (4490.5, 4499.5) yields -23.6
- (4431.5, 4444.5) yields -24.4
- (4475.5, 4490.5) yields -24.4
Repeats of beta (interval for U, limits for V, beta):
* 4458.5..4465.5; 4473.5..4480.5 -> -1.80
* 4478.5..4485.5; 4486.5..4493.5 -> -1.96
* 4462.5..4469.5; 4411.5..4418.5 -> -2.10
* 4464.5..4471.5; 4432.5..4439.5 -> -1.92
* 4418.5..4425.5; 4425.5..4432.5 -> -1.99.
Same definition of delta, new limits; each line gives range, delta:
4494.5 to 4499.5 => 4499.0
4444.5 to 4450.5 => 4445.0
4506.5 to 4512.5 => 4512.0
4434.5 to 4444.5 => 4441.0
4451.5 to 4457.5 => 4452.0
